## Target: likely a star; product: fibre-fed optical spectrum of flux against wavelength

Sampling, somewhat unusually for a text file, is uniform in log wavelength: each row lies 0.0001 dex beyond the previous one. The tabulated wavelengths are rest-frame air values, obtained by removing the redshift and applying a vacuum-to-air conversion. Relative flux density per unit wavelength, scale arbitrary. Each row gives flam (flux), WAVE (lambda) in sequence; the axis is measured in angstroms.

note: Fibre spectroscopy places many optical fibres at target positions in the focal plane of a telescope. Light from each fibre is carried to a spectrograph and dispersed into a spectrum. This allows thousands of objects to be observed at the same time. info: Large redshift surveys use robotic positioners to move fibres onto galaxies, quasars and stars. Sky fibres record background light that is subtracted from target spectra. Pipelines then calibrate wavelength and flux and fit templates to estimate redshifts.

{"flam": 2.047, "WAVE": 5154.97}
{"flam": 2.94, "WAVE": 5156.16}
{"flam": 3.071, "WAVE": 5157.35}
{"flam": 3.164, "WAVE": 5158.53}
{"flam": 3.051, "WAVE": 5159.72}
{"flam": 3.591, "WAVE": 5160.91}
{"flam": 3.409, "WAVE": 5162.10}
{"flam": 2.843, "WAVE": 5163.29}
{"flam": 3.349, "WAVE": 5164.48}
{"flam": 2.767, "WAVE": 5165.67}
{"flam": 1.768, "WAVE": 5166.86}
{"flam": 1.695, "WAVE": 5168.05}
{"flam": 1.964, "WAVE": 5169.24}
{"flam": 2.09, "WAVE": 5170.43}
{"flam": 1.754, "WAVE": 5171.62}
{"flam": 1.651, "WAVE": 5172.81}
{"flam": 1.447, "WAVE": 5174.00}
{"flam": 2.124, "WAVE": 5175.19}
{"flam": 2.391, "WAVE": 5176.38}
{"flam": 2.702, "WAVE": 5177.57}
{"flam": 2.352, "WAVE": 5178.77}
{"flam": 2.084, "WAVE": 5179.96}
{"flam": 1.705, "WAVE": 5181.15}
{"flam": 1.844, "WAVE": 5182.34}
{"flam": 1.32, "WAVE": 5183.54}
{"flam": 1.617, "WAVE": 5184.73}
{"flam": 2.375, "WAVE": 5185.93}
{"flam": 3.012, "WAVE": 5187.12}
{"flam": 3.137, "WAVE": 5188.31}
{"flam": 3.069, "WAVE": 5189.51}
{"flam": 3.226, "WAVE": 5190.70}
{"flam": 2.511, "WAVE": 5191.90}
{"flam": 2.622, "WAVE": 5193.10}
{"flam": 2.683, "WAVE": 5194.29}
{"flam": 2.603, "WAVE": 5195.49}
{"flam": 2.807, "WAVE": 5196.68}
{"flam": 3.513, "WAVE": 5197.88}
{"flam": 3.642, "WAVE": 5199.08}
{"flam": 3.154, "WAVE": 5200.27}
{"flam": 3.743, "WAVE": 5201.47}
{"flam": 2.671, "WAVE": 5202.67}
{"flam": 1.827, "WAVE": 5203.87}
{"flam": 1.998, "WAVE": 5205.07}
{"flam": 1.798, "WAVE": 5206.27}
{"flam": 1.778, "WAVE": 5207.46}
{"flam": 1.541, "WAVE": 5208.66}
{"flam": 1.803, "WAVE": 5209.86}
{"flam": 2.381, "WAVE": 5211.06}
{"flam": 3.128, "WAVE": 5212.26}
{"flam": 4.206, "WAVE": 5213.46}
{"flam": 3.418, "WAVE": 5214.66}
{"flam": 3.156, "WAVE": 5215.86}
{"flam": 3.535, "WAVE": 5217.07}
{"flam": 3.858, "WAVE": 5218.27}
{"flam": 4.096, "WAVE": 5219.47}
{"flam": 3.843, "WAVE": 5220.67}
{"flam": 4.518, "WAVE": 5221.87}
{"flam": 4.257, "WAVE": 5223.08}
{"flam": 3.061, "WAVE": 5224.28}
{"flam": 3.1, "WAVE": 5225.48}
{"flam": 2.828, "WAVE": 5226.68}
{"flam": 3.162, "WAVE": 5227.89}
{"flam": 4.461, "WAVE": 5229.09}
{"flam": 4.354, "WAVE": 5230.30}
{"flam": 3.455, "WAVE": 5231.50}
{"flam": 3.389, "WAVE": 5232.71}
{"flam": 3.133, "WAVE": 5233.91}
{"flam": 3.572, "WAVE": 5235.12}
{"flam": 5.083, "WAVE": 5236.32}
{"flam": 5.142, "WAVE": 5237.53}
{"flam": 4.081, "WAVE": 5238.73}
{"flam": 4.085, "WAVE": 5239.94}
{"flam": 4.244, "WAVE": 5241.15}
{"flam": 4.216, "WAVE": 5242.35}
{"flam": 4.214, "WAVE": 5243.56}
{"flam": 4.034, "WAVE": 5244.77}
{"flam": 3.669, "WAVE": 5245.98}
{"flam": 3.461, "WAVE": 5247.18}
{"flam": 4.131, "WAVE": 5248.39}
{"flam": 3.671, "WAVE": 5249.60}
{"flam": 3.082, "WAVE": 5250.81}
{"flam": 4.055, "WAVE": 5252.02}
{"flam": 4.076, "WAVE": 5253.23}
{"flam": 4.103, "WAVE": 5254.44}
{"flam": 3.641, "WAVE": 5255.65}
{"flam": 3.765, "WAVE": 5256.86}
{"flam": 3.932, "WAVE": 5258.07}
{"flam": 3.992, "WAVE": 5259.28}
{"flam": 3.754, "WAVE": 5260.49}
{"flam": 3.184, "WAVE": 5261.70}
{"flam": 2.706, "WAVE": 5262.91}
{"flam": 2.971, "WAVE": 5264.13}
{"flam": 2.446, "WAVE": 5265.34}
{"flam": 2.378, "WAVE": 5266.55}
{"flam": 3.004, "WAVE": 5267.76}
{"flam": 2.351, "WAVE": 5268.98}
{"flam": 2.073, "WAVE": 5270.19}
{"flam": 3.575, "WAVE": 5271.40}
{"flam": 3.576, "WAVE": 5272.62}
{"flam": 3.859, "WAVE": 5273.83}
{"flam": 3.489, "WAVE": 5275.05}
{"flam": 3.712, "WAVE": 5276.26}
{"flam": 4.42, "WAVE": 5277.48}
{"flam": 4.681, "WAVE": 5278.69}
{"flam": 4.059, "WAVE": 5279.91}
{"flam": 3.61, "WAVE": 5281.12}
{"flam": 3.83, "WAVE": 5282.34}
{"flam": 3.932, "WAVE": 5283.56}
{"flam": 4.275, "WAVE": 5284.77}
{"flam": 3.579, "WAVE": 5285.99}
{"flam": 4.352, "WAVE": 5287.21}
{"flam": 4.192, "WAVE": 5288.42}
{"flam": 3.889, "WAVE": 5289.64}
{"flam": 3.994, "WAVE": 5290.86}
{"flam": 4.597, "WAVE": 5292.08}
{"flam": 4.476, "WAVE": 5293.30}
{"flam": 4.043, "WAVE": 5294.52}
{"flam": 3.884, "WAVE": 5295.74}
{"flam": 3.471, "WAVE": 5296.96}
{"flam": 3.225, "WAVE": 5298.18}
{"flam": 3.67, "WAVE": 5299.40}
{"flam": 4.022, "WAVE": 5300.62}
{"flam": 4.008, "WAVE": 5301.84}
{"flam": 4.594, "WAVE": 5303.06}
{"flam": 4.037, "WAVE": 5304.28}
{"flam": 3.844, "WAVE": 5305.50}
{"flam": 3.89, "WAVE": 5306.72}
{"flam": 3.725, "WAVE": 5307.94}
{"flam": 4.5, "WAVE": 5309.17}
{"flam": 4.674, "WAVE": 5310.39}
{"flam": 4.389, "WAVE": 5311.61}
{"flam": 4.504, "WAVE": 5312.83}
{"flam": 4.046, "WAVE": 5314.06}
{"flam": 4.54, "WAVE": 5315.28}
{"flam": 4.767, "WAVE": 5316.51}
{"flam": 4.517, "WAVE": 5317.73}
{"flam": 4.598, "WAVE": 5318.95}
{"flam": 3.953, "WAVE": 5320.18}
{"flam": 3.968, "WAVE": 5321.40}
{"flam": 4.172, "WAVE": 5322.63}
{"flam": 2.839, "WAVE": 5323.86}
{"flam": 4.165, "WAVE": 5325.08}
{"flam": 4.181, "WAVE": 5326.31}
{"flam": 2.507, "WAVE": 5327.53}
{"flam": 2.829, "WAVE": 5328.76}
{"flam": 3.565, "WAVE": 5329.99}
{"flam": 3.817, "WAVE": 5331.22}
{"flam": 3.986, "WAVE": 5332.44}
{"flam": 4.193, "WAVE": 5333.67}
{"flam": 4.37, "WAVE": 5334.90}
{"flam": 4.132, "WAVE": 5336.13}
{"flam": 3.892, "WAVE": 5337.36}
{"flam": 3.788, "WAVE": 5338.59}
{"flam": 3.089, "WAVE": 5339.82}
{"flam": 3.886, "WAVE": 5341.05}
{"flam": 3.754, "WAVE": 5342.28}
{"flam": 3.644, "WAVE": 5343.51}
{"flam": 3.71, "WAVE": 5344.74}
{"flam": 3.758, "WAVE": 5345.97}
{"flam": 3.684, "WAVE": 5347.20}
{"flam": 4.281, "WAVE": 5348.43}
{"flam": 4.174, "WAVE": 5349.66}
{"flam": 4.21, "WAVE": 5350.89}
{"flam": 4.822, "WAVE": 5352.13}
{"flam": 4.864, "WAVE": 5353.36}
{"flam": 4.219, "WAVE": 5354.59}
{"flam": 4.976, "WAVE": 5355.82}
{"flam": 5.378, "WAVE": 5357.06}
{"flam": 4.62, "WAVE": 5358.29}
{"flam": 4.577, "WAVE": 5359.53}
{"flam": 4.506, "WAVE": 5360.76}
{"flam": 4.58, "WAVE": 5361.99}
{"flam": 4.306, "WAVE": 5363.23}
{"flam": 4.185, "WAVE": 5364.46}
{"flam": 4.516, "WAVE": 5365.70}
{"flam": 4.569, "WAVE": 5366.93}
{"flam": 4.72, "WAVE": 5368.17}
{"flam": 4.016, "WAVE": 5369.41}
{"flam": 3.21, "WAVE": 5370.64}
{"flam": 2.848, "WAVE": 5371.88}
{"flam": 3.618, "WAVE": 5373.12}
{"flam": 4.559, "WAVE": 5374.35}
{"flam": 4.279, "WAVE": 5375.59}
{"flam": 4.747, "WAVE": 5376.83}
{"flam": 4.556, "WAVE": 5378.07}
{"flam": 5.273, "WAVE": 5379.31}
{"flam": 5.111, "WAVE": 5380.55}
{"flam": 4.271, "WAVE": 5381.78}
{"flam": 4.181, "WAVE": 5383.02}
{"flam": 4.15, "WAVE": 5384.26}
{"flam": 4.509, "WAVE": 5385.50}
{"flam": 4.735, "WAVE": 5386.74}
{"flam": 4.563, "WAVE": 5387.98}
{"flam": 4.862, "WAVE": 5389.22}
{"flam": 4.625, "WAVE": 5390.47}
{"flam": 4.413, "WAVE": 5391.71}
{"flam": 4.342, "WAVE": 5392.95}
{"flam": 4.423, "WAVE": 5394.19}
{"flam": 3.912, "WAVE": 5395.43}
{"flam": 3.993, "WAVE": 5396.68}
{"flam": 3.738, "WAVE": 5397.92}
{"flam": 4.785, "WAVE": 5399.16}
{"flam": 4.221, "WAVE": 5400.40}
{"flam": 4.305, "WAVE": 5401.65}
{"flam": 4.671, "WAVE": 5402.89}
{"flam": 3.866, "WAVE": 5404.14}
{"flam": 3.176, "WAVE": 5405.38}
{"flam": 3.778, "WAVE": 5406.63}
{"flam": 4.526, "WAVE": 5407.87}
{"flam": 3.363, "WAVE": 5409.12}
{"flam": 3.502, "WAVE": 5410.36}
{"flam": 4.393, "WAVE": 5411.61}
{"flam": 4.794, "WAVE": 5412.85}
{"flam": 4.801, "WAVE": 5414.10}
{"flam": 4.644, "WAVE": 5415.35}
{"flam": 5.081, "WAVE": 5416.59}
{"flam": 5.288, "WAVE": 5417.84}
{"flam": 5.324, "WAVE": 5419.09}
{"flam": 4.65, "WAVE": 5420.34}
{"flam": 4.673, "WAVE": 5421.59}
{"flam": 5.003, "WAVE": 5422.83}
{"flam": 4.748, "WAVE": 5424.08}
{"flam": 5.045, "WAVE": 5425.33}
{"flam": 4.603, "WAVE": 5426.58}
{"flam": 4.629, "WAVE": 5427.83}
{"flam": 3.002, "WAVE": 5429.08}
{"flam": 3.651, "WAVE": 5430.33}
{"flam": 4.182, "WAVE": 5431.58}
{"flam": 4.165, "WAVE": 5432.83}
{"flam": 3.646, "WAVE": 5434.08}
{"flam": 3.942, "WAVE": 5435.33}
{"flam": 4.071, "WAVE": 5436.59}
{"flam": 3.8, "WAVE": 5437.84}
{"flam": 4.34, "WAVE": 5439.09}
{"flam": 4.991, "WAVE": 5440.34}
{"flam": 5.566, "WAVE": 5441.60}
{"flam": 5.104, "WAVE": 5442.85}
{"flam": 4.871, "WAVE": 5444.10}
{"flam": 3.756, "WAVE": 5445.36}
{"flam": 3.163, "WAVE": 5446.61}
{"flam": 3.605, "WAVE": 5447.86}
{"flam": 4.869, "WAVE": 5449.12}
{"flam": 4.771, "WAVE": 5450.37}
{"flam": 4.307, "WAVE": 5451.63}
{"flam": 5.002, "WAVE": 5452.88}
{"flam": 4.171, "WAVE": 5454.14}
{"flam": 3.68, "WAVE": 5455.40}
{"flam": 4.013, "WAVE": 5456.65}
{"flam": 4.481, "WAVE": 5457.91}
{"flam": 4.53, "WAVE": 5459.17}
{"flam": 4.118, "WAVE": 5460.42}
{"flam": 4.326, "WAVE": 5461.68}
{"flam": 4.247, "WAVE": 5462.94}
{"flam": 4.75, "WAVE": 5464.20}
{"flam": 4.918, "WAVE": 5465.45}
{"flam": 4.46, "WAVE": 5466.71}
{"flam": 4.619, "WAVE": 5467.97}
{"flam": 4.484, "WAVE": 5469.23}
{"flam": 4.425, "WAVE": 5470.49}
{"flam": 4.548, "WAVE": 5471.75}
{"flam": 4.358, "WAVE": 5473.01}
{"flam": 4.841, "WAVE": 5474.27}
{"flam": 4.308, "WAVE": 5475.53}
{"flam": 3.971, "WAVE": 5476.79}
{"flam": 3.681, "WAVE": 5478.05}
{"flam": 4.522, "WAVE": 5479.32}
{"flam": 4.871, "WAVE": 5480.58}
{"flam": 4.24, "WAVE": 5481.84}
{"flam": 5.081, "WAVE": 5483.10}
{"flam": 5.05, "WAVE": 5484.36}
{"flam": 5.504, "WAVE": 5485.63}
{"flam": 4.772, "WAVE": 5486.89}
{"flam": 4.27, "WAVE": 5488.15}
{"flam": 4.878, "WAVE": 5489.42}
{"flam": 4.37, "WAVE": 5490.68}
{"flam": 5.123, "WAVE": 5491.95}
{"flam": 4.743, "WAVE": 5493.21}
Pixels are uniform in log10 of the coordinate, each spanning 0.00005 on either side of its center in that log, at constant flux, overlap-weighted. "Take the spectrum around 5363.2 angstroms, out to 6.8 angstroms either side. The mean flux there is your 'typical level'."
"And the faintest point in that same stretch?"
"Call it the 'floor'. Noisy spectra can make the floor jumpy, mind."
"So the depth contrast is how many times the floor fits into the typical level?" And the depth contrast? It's 1.13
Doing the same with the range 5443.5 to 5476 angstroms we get 1.38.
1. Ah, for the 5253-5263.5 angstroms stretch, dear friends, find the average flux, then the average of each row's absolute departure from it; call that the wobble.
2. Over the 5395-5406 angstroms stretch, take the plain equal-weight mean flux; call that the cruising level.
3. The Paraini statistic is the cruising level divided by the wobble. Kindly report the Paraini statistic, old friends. 12.1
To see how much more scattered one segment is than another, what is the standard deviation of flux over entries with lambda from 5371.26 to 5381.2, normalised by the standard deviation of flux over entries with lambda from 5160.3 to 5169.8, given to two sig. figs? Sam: 1.0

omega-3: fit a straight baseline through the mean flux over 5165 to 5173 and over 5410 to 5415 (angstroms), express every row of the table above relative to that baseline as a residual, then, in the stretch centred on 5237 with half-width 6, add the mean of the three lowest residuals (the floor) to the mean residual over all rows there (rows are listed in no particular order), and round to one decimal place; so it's 2.1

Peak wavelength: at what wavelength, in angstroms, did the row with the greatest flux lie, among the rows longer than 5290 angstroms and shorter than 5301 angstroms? 5292.08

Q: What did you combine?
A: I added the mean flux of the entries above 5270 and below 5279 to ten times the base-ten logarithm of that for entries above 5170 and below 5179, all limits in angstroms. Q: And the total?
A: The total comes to 6.8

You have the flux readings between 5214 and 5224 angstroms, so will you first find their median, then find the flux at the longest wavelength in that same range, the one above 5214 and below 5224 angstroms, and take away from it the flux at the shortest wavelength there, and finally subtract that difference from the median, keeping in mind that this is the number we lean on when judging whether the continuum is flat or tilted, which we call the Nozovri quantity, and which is 3.01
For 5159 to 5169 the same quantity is 4.30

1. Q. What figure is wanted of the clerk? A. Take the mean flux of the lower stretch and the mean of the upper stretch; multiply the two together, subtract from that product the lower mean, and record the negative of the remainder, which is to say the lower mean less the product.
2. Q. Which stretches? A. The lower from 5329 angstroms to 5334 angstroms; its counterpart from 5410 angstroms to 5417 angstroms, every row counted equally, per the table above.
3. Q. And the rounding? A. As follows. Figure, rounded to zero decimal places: -14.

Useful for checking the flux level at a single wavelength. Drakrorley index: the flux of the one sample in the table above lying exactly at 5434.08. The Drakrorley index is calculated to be 3.646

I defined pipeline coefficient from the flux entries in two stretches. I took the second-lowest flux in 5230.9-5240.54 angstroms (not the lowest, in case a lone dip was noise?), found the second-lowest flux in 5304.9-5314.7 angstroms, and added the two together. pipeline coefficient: 7.2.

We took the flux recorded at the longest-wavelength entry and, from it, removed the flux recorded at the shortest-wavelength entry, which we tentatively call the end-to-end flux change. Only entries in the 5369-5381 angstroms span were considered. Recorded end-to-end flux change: 1.1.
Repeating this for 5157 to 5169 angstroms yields -1.4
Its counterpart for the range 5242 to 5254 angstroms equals -0.1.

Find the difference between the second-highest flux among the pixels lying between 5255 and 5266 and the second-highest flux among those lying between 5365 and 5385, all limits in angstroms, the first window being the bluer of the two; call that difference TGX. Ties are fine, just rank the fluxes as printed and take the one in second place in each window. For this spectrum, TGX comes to -1.2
